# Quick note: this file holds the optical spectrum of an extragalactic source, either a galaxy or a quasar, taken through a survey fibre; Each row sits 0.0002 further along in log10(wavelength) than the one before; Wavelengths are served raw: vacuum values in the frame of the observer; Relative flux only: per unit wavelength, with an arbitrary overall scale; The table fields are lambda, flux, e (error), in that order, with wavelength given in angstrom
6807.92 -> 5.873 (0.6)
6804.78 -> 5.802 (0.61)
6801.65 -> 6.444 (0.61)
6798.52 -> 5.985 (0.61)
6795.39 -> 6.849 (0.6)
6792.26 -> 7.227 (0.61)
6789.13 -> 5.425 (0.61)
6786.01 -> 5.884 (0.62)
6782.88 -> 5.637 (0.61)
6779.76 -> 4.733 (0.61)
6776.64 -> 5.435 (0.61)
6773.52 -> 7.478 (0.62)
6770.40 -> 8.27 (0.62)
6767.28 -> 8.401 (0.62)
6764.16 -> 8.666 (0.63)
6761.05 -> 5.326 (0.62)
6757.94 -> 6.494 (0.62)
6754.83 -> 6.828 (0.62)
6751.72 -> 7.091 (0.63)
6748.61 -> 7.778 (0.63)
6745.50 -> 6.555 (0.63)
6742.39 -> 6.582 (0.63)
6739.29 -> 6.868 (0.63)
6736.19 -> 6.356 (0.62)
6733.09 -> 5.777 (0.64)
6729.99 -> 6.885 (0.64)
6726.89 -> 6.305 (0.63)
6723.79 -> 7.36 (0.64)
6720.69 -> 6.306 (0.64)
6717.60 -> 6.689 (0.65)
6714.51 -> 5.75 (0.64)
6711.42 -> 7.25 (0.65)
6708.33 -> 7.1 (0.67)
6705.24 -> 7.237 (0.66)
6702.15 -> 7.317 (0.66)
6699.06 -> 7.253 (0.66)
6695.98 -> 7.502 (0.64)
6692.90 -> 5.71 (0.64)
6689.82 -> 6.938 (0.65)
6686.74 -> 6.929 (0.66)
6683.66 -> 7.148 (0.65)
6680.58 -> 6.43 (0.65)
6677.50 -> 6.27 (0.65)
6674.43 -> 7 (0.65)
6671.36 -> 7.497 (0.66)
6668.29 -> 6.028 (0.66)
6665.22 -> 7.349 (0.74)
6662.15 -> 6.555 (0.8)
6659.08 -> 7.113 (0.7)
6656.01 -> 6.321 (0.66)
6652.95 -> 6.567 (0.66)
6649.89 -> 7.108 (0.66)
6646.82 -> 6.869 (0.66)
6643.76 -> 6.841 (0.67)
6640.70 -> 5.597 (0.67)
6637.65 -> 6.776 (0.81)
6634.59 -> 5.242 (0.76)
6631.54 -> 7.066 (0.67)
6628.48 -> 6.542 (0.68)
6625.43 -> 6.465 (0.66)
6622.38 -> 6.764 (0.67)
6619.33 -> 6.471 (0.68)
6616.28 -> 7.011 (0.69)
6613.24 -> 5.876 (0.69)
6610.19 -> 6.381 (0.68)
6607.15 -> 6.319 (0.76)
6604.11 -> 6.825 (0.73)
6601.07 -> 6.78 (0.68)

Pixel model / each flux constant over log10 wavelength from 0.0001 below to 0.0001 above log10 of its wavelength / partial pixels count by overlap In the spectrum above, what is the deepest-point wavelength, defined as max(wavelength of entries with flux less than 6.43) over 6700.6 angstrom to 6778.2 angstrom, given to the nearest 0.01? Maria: 6776.64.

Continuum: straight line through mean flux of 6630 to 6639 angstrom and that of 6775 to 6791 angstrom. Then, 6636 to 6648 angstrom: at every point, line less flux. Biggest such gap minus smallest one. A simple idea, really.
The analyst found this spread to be 1.3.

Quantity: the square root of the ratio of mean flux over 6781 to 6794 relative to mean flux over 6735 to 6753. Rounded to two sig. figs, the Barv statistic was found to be 0.94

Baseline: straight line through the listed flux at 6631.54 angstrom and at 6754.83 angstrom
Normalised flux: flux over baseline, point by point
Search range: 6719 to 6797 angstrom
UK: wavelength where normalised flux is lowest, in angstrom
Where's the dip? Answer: 6779.76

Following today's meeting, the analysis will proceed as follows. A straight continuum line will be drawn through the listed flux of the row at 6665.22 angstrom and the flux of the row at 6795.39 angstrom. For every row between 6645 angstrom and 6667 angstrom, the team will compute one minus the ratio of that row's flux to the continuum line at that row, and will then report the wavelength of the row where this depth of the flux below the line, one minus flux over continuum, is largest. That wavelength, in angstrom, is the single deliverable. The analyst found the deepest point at 6656.01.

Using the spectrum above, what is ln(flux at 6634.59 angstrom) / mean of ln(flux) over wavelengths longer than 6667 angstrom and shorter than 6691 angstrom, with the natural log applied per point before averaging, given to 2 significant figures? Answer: 0.87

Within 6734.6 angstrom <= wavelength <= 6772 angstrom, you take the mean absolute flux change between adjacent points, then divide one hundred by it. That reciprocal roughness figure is 134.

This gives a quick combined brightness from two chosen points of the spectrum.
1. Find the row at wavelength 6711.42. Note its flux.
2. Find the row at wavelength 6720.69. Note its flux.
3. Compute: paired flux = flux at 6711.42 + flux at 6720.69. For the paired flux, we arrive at 13.6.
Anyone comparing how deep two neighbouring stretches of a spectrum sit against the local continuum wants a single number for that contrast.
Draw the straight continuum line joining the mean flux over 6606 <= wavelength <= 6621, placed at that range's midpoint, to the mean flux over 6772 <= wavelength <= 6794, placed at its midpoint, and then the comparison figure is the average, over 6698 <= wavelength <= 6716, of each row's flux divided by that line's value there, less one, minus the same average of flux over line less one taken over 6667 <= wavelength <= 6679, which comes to 0.06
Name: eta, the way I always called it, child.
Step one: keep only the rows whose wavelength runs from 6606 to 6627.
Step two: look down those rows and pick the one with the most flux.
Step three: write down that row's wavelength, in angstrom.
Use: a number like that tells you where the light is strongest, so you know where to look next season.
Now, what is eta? 6616.28 angstrom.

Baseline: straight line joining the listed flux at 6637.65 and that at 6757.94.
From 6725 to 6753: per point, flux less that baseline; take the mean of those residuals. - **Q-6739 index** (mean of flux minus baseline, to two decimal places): 0.15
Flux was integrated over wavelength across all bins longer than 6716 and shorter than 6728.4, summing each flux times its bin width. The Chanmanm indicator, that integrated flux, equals 83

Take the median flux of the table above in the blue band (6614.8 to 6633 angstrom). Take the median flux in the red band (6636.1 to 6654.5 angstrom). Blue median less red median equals -0.16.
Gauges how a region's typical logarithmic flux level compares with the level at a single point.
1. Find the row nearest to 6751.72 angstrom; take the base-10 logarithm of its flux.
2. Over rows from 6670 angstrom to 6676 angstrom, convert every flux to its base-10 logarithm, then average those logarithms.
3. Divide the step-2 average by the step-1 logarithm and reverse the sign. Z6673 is -1.01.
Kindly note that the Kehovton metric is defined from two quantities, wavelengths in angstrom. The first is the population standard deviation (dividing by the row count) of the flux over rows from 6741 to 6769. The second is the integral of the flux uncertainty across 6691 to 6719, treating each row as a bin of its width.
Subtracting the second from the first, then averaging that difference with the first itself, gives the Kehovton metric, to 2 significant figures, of -8.1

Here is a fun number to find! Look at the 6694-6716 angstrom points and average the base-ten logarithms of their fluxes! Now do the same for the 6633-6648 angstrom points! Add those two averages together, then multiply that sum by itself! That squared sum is 2.69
